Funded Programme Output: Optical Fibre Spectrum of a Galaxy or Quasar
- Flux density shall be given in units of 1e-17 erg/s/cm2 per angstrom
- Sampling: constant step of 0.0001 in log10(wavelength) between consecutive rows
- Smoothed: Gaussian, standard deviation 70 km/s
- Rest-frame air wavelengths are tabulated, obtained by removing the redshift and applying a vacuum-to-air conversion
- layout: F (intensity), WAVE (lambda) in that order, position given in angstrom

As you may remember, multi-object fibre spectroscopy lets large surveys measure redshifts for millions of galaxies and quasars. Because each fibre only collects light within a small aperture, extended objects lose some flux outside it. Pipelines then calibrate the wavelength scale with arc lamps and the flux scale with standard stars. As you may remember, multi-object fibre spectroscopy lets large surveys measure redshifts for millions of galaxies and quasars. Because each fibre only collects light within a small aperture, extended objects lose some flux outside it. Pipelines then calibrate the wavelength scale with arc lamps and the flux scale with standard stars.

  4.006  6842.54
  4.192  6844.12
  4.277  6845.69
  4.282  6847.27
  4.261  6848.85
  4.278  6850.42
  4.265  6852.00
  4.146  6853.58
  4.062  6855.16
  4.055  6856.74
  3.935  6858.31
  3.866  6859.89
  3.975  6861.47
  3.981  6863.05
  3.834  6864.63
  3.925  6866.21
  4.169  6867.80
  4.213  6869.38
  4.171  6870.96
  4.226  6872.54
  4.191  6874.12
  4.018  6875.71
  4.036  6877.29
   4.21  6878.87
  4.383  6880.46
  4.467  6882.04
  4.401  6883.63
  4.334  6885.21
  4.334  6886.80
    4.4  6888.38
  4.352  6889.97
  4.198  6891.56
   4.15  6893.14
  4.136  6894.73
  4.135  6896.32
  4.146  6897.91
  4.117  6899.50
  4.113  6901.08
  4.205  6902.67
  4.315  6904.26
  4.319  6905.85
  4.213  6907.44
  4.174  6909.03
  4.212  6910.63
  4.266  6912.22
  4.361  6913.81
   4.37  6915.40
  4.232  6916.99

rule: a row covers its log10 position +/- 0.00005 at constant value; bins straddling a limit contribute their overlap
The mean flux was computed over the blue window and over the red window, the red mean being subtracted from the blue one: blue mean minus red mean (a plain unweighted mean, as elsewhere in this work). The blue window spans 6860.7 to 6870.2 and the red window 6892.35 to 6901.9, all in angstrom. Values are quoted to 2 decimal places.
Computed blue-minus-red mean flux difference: -0.12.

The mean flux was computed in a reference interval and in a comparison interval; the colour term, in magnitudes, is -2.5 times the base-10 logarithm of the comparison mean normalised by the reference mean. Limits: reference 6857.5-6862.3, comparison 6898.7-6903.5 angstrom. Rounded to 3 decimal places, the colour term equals -0.059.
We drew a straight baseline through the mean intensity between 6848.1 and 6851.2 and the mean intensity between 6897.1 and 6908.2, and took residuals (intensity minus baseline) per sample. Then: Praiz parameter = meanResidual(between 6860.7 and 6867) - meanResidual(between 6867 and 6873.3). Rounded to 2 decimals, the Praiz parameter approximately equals -0.27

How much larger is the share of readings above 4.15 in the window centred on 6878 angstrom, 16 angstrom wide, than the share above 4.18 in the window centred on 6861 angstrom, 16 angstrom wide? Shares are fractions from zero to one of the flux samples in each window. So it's 0.8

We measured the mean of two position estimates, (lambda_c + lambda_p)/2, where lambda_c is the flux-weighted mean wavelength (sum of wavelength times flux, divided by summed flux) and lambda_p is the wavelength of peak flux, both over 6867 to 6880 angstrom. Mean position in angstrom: 6872.9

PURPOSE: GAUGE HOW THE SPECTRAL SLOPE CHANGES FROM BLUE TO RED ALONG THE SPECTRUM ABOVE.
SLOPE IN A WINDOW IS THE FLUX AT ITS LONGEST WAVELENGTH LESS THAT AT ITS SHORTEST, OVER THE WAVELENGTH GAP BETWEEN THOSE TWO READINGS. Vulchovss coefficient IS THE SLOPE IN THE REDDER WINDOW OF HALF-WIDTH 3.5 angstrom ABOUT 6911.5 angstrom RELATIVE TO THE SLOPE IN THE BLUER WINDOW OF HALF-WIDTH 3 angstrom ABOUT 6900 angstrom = 3.2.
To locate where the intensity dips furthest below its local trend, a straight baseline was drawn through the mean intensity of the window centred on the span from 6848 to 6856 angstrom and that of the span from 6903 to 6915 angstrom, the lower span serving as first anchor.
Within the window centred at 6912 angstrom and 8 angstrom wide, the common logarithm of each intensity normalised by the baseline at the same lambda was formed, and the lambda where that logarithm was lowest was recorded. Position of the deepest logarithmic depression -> 6909.03 angstrom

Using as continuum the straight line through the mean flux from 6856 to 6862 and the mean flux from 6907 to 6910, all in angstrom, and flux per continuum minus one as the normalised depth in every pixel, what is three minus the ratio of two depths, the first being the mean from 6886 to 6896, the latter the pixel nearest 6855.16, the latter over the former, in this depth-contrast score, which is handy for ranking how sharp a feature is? 2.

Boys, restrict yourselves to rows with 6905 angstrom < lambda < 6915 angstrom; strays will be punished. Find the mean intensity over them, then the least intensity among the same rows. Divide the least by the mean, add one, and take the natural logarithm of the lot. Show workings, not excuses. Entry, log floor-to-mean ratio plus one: 0.683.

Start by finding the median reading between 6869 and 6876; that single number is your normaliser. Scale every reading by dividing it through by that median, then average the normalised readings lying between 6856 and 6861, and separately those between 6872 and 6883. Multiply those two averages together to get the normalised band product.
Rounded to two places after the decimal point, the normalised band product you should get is 0.95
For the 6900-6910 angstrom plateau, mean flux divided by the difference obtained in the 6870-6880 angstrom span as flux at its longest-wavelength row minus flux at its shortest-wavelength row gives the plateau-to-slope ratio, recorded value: 108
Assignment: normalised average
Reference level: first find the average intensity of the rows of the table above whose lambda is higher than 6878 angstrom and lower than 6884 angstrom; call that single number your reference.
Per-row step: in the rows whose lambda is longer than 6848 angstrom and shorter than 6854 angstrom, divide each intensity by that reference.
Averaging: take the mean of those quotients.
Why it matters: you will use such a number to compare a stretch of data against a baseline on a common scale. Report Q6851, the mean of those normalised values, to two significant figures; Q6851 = 0.97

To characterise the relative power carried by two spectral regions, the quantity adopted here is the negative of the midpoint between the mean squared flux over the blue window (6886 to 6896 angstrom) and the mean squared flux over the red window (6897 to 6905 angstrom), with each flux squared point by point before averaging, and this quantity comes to -17.8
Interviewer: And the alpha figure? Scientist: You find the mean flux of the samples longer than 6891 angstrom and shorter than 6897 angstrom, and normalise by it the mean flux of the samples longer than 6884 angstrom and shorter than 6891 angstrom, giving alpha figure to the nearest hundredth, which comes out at 1.05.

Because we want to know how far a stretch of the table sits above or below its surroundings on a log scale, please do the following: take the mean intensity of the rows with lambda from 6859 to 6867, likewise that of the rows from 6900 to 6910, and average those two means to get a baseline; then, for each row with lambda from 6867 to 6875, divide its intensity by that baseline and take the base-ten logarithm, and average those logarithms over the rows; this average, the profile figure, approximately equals 0.013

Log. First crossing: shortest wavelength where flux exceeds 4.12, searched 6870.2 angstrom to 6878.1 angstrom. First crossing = 6870.96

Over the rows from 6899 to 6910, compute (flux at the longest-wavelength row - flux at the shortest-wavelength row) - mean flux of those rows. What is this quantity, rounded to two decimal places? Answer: -4.15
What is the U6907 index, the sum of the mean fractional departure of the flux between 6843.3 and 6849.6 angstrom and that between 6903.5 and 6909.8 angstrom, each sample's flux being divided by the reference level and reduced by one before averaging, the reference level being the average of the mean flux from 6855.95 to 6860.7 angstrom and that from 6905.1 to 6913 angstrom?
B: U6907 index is 0.08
